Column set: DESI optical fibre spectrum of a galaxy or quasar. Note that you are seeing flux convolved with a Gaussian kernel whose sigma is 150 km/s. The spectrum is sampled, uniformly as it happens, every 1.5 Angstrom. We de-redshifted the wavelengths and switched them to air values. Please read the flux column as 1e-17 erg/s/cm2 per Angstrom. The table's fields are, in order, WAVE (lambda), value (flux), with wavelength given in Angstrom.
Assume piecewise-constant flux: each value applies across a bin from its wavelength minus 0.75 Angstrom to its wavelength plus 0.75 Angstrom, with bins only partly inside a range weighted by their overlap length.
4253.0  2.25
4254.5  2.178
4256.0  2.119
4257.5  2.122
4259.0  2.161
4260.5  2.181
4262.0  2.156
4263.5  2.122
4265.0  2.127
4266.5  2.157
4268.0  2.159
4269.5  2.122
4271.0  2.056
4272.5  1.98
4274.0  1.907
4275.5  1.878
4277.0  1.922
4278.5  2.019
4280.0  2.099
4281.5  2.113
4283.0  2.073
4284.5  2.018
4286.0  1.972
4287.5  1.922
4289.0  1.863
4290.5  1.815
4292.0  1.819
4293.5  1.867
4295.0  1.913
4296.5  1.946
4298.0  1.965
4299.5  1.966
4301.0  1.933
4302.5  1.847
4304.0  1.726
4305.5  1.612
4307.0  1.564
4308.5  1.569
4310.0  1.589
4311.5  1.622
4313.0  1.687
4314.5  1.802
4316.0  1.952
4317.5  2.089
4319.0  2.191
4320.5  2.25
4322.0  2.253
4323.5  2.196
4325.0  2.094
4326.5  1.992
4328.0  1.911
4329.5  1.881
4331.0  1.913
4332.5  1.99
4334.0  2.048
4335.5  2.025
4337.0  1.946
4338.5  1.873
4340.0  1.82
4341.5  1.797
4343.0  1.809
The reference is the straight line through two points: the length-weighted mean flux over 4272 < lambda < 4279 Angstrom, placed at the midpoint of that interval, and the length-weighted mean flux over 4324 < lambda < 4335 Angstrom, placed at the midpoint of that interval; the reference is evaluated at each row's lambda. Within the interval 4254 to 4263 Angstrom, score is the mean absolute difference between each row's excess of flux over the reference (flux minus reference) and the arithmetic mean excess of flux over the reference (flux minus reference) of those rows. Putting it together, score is 0.021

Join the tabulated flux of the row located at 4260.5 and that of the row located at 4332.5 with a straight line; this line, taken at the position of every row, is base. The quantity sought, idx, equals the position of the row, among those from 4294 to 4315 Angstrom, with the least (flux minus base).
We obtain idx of 4307.0 Angstrom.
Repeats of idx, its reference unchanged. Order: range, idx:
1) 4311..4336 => 4311.5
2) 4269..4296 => 4290.5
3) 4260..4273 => 4272.5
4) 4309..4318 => 4310.0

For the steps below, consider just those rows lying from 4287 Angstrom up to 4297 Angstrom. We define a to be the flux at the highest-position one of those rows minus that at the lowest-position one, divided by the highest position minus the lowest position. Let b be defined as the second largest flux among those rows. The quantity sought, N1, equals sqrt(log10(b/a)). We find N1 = 1.69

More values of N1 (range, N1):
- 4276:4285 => 1.49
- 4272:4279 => 1.58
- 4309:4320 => 1.22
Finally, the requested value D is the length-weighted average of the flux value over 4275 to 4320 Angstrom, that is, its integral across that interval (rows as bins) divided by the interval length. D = 1.88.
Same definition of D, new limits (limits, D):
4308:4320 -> 1.83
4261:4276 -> 2.07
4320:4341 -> 2.01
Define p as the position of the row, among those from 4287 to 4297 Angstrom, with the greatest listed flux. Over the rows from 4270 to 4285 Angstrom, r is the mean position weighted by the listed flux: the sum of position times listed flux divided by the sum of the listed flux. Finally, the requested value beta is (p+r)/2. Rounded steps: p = 4296.5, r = 4277.8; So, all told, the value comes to 4287.2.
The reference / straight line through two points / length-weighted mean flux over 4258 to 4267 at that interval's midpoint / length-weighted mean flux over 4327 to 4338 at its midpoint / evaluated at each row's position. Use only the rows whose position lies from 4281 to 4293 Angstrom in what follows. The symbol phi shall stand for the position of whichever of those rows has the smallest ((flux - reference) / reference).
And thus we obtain 4290.5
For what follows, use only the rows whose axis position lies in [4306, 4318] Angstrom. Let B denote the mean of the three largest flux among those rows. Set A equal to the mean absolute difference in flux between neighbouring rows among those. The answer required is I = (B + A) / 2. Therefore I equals 1.011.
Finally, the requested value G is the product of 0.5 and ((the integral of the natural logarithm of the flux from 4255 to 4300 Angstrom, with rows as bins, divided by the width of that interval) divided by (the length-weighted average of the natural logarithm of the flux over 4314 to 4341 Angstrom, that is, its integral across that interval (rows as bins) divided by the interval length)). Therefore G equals 0.50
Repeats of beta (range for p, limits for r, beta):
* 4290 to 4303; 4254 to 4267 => 4280.0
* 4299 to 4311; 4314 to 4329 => 4310.4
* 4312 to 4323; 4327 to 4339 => 4327.6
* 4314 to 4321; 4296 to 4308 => 4311.0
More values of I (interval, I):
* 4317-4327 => 1.152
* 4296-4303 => 0.997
